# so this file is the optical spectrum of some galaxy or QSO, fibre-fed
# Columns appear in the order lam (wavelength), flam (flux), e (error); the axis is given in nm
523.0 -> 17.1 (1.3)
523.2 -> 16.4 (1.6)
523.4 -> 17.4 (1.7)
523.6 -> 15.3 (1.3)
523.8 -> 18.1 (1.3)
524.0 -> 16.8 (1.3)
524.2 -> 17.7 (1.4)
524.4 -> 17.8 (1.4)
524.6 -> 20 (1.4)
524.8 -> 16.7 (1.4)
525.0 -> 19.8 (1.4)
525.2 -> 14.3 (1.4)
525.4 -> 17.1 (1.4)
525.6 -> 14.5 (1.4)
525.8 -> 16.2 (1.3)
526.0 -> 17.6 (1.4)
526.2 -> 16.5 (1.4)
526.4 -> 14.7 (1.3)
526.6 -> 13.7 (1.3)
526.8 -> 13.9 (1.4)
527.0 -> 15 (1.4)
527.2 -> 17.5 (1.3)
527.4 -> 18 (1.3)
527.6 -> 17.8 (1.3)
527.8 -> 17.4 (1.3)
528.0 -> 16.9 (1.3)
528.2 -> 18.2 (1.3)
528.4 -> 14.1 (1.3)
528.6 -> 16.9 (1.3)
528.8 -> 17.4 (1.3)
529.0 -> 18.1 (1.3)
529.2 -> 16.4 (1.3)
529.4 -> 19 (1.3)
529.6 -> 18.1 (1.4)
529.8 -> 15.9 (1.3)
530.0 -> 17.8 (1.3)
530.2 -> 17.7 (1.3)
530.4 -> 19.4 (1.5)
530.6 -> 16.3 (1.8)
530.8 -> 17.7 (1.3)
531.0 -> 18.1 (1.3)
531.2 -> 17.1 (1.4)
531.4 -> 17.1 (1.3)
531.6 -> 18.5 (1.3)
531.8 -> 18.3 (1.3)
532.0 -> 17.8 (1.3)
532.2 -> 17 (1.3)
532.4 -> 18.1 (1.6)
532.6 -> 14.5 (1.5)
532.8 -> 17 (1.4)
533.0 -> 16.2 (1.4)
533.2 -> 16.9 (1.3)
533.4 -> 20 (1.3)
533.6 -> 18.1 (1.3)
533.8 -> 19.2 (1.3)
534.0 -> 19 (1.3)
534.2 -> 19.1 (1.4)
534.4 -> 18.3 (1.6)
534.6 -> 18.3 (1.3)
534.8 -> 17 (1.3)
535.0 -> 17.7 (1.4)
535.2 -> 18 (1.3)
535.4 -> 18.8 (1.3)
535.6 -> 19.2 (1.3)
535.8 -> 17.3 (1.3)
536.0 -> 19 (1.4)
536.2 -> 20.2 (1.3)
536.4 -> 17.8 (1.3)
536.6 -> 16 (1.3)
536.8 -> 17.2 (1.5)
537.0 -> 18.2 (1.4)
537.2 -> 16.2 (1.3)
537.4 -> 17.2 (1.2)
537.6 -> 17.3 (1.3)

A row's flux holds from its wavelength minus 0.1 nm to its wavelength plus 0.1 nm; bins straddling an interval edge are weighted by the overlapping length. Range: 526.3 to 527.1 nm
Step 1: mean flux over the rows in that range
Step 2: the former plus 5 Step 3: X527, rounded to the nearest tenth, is 19.3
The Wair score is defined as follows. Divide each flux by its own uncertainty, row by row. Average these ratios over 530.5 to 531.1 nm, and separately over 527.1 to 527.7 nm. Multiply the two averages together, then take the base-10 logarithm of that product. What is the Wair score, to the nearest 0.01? 2.22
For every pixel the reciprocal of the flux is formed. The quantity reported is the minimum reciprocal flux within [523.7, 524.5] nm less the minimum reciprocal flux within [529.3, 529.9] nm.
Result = 0.0026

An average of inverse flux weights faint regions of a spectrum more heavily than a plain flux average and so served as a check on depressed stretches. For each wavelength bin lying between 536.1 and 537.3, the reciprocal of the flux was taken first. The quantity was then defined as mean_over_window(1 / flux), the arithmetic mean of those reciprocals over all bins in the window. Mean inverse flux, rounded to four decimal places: 0.0572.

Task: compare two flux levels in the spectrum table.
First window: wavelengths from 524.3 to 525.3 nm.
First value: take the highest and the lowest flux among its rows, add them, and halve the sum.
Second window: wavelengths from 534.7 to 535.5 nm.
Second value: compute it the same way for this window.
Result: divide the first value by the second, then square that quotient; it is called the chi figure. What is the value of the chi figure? 0.92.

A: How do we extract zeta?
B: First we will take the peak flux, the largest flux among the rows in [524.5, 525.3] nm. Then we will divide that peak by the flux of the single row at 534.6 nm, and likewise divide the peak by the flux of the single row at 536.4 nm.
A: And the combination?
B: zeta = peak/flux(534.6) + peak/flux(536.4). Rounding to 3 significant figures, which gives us 2.22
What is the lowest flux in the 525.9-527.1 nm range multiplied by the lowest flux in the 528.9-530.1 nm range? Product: 218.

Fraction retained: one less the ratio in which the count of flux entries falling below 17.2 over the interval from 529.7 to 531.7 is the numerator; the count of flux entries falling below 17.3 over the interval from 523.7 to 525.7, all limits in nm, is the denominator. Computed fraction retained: 0.20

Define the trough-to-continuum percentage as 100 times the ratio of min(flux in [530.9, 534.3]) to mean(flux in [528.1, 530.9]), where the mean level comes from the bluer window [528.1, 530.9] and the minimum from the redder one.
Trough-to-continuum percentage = 84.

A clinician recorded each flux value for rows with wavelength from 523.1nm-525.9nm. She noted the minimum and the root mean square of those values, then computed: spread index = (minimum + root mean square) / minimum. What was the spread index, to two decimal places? 2.19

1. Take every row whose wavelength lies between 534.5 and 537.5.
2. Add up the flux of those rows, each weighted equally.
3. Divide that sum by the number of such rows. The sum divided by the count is 17.9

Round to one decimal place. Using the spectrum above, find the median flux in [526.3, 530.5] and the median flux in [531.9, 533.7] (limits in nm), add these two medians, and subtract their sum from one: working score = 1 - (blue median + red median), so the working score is -33.4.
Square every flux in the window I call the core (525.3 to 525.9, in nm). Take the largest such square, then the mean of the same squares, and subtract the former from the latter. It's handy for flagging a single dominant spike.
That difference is -37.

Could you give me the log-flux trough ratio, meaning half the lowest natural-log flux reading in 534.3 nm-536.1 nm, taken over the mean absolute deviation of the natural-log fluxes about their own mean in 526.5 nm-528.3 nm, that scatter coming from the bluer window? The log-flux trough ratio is 15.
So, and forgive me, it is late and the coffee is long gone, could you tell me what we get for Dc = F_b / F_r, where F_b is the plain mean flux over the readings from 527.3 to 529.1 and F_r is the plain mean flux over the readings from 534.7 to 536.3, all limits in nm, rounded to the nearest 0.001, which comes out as 0.935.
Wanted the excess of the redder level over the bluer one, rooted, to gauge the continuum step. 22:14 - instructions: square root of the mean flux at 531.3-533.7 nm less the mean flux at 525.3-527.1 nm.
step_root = 1.41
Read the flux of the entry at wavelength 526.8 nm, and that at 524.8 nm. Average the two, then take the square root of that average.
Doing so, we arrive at 3.91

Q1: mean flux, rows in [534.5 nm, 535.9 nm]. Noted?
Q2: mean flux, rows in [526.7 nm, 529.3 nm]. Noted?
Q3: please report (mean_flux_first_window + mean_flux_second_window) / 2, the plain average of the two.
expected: 17.4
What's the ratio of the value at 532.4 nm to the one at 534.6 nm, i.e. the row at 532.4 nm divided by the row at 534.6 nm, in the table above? 0.99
